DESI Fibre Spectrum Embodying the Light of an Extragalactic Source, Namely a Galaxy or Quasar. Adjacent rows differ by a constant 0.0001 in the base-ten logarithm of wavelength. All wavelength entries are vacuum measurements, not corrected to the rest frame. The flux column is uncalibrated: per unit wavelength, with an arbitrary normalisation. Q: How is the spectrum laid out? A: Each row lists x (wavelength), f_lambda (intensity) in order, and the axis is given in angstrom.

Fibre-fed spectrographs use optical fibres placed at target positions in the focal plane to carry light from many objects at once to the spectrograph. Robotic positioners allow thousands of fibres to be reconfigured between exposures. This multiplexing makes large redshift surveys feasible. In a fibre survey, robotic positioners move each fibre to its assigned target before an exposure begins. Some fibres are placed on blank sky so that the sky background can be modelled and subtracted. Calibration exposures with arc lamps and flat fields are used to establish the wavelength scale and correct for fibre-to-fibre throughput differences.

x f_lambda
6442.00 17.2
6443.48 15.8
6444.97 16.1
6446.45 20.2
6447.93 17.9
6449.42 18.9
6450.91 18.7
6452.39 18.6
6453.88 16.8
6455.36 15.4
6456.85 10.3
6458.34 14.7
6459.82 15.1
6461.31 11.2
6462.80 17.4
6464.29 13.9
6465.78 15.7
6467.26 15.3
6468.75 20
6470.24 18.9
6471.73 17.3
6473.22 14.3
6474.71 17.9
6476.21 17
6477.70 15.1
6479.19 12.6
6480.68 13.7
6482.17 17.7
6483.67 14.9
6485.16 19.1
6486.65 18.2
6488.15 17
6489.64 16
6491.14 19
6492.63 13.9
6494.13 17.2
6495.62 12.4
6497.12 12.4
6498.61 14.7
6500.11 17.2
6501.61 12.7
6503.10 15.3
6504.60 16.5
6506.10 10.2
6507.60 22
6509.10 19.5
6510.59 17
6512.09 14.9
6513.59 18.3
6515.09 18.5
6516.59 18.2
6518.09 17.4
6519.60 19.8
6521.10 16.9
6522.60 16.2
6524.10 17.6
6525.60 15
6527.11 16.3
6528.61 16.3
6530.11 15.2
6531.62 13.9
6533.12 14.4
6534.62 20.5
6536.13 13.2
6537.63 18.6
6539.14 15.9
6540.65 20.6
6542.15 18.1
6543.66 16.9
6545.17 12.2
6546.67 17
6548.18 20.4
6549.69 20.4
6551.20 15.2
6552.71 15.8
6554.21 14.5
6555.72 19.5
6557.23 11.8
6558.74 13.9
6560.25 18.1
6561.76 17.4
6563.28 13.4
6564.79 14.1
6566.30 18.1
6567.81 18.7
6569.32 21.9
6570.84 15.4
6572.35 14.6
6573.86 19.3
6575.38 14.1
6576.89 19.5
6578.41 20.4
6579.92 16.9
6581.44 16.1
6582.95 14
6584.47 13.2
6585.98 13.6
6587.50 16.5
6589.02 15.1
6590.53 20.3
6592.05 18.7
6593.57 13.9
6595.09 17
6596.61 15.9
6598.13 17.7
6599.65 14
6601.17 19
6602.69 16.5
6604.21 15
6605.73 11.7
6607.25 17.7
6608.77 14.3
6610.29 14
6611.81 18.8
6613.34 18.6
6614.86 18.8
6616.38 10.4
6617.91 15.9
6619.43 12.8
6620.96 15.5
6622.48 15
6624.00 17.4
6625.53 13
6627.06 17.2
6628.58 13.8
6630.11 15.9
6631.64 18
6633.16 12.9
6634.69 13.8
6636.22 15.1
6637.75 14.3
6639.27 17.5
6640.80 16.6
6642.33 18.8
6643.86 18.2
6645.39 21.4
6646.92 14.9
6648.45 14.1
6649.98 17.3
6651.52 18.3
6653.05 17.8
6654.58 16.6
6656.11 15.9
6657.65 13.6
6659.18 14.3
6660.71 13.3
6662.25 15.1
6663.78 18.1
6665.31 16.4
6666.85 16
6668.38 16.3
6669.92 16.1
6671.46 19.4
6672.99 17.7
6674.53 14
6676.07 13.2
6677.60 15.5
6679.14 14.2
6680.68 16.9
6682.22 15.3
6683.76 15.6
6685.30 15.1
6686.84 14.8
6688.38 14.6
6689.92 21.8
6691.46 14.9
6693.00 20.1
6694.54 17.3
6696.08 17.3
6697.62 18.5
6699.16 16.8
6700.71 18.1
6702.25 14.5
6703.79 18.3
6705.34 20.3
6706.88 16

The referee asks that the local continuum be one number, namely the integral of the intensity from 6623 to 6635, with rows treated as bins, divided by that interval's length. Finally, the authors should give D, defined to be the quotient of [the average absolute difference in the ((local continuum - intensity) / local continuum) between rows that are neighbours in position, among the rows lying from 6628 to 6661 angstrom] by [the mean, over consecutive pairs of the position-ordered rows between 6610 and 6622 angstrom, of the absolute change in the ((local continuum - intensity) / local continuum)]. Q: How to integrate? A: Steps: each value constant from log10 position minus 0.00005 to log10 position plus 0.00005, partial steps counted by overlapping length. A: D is 0.5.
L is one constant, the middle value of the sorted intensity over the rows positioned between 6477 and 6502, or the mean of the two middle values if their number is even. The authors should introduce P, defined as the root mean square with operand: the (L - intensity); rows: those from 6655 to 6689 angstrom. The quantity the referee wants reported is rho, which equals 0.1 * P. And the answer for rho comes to 0.16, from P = 1.6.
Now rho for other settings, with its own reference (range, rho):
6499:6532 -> 0.29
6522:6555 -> 0.28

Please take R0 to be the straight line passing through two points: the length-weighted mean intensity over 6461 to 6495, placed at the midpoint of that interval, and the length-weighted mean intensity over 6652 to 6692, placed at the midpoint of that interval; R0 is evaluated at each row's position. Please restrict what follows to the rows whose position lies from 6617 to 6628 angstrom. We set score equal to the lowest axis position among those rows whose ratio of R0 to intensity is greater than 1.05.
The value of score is 6619.43 angstrom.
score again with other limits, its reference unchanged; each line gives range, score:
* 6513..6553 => 6525.60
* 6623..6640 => 6625.53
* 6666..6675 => 6674.53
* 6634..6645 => 6634.69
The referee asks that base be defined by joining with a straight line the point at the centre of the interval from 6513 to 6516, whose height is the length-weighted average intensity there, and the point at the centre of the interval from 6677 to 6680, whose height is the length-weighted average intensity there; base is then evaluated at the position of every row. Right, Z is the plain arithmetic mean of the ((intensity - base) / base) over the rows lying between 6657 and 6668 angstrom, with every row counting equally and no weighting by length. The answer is 0.00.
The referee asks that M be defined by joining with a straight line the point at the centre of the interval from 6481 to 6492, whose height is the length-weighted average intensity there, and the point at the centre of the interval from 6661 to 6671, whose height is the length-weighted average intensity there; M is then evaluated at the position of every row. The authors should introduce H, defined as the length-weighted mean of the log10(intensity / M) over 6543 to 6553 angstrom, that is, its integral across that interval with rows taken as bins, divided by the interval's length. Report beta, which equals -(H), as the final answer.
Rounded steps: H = -0.01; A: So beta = 0.006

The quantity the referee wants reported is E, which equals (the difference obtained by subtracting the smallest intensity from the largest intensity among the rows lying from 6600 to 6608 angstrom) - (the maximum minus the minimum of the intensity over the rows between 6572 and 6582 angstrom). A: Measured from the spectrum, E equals 1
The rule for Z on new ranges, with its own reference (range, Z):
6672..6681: 0.02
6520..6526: -0.10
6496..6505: -0.21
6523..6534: -0.14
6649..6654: 0.15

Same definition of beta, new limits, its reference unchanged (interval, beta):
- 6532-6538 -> 0.023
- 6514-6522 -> -0.026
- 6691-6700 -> -0.036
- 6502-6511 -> 0.026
